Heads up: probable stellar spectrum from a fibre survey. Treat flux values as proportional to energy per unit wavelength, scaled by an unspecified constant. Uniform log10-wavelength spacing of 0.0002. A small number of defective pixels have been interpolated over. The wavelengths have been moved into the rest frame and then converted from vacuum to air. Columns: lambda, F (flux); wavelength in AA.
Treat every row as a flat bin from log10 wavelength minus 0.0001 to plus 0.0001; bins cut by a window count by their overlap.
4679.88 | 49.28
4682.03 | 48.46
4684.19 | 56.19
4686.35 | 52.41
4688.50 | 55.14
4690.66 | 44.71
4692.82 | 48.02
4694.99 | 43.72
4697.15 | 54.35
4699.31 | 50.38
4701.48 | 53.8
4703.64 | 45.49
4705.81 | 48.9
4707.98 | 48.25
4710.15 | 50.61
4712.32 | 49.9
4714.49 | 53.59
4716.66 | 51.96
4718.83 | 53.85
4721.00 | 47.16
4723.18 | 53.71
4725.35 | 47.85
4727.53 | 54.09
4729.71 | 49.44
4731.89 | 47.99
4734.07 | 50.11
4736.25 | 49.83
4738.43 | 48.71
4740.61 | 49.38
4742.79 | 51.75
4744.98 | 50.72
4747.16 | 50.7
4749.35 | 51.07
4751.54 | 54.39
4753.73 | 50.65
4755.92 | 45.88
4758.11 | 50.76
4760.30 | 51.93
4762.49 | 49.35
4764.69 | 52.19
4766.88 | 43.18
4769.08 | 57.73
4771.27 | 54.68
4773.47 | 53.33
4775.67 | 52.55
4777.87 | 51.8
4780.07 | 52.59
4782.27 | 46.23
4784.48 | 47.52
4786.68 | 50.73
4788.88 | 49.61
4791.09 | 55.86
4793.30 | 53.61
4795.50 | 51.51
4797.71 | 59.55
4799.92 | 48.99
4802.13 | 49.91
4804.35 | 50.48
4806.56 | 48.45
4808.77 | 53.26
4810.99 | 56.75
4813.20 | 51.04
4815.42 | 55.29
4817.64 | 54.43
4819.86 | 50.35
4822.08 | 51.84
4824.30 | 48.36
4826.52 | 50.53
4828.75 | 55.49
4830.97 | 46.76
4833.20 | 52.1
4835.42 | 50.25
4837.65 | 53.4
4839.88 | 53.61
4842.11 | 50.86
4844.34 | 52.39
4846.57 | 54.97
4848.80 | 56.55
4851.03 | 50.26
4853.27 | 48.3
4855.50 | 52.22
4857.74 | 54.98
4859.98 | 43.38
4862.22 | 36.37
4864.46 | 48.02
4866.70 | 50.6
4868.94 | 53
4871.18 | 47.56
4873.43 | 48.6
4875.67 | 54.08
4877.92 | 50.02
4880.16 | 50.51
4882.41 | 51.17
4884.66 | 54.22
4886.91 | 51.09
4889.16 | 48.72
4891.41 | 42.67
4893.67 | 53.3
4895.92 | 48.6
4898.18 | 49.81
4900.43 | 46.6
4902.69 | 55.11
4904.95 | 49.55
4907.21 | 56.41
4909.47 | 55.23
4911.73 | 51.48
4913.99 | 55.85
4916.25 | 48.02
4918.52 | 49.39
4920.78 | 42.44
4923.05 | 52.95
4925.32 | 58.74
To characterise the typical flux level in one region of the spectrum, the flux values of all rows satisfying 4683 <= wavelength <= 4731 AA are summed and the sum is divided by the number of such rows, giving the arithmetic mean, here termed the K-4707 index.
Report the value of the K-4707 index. 50.6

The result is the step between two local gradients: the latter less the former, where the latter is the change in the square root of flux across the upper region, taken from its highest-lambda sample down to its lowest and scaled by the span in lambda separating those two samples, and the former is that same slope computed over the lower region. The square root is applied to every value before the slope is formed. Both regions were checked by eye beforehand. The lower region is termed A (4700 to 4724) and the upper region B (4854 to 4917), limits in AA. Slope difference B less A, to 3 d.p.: -0.005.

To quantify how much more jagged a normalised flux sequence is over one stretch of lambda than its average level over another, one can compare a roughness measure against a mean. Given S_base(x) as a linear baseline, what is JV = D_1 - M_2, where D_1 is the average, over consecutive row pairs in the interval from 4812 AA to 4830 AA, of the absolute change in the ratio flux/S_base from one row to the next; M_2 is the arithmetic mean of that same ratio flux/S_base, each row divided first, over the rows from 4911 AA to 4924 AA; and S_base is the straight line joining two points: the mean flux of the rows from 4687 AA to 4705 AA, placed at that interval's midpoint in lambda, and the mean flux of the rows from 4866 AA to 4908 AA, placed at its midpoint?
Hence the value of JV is -0.924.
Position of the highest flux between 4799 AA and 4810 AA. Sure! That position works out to 4808.77 AA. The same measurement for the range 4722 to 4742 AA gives 4727.53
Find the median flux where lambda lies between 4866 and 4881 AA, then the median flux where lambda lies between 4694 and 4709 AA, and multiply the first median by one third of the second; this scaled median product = 823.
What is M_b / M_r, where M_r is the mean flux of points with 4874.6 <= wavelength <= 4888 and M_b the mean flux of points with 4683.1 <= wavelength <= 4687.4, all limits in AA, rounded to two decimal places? 1.05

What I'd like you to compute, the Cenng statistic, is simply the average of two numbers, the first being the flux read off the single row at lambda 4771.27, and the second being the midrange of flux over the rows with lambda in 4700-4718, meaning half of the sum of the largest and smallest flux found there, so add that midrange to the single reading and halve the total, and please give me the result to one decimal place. 52.2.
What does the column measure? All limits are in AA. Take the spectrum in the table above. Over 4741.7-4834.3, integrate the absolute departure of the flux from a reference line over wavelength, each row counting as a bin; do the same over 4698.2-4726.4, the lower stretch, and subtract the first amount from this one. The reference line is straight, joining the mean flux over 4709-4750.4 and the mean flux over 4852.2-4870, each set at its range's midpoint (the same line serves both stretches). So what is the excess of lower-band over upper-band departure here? -201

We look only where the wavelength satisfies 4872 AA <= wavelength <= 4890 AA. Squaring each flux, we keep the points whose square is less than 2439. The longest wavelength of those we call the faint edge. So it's 4889.16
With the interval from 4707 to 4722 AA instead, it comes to 4721.00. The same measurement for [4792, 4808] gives 4806.56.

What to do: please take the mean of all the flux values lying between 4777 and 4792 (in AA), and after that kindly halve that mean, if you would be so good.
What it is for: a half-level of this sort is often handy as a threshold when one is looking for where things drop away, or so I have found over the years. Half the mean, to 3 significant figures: 25.3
